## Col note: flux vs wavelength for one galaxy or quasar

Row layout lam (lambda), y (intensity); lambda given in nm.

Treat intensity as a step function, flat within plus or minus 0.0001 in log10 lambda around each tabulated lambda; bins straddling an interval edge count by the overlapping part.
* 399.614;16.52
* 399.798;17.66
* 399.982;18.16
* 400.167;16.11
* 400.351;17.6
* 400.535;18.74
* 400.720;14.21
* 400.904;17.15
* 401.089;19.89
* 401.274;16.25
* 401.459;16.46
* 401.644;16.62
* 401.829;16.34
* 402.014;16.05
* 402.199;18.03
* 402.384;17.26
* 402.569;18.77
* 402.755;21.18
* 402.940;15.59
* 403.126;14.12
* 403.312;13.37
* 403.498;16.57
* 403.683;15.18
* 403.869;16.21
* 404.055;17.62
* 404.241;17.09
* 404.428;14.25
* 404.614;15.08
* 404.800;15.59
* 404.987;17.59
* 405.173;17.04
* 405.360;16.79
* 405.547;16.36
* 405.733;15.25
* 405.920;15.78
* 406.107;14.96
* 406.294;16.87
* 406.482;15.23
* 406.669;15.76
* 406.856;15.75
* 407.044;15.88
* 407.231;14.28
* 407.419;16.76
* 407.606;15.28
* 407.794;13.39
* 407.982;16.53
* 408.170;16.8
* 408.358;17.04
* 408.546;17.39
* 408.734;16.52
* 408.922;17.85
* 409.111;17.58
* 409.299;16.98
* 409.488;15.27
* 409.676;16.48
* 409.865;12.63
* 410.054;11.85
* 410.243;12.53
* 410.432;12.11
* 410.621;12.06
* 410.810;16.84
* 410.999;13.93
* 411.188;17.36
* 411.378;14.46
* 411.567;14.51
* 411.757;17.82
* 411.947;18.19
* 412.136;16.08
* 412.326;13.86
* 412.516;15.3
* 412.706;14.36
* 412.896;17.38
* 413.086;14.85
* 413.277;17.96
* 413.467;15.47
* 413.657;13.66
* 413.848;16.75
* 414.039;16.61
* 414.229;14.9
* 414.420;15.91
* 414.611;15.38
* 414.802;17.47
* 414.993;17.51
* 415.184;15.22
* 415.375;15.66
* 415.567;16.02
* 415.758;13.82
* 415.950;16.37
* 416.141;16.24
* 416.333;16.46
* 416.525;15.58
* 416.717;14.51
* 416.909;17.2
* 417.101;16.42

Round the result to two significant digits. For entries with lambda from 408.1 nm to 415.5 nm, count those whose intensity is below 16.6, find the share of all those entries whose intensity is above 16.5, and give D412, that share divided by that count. 0.019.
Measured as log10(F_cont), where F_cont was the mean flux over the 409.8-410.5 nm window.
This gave 1.09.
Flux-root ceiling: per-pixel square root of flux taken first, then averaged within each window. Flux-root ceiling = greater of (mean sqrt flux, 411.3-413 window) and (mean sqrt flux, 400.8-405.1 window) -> 4.071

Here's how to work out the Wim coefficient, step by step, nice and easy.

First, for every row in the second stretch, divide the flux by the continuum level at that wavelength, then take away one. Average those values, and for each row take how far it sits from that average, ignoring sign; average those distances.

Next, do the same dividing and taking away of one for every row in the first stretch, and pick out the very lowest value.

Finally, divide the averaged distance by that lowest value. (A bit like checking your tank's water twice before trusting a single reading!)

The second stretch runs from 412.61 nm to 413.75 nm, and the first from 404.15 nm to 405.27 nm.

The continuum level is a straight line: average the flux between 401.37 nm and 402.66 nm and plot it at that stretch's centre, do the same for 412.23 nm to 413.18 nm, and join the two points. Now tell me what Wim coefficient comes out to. -0.63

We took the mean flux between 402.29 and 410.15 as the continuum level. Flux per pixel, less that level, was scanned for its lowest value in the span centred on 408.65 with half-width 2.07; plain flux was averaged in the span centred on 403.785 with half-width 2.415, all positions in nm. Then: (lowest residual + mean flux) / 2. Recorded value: 6.08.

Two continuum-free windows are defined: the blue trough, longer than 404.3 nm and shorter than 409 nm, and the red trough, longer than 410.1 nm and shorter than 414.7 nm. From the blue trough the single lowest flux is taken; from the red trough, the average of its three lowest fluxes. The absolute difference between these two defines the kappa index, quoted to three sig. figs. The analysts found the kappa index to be 1.16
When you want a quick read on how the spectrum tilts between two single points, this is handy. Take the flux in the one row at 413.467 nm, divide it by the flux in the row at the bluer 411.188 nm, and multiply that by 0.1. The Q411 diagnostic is 0.089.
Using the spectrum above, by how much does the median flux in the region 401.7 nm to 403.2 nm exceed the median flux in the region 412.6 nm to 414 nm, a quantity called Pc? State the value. 1.3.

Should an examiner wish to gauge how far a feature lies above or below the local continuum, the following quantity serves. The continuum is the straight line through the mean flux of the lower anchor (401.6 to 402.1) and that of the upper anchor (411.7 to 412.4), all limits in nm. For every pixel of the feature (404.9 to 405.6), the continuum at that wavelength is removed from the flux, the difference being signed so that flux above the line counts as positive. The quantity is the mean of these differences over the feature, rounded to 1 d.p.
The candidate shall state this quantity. 0.6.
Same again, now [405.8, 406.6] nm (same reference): -0.7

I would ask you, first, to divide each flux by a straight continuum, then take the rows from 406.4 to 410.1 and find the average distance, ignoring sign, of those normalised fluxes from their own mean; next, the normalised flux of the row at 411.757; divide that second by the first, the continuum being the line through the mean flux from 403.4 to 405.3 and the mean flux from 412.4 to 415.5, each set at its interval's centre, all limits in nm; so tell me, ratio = 14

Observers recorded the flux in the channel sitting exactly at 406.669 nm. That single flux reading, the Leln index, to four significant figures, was 15.76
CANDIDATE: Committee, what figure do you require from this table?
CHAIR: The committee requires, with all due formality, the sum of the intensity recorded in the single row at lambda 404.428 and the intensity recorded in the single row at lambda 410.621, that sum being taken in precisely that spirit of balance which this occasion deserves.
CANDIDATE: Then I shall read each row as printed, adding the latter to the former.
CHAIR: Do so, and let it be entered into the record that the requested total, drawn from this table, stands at 26.3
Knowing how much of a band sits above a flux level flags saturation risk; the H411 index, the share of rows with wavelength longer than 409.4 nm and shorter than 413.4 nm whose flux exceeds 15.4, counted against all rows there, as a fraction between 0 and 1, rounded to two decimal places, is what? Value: 0.38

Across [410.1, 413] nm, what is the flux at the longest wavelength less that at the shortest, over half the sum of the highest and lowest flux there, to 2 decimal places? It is 0.32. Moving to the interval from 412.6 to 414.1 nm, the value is 0.14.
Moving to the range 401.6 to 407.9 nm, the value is -0.19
